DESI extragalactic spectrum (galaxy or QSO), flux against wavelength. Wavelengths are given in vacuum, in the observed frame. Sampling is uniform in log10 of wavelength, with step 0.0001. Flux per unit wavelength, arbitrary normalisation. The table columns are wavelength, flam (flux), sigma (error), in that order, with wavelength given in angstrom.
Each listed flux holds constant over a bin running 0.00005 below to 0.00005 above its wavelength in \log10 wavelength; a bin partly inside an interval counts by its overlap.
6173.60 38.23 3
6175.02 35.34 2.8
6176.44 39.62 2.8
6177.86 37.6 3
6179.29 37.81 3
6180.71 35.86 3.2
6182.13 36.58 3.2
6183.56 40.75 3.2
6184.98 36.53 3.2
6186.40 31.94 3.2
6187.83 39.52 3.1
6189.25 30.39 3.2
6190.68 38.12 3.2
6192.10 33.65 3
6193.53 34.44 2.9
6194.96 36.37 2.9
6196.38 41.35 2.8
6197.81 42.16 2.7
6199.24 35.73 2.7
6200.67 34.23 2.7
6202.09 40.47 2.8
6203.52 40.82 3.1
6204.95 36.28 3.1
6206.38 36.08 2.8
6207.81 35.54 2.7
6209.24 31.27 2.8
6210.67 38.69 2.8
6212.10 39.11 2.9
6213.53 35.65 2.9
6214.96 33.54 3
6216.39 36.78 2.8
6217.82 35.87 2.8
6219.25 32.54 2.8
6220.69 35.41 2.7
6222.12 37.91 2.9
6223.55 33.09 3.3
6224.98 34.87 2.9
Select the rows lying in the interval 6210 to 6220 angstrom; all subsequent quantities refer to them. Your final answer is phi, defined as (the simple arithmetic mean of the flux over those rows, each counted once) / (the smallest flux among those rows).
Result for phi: 1.11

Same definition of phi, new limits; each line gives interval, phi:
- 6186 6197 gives 1.18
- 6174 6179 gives 1.06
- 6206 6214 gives 1.15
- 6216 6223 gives 1.10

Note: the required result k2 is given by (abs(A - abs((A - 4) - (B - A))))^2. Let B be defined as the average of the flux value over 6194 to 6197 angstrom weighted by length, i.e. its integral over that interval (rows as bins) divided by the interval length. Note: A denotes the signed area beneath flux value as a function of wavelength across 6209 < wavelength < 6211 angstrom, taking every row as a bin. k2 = 774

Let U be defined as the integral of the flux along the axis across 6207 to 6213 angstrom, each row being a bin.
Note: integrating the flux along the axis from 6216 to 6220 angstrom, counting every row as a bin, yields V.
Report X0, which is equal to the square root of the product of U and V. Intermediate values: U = 217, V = 140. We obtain 174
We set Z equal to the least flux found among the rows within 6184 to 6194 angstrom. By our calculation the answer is 30.39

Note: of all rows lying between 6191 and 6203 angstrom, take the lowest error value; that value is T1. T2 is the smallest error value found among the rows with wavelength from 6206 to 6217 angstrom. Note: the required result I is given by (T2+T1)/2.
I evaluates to 2.70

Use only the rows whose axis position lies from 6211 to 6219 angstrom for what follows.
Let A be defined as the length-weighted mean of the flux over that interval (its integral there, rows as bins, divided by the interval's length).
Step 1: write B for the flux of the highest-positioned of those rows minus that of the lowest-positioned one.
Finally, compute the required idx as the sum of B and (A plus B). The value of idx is 30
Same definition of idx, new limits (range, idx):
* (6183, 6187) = 19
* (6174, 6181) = 38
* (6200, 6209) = 40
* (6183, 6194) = 23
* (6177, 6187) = 26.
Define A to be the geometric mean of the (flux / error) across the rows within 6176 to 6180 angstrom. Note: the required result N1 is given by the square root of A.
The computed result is 3.6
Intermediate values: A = 13.1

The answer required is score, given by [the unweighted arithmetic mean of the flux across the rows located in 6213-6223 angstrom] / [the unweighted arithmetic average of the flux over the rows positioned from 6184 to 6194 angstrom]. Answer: 1.01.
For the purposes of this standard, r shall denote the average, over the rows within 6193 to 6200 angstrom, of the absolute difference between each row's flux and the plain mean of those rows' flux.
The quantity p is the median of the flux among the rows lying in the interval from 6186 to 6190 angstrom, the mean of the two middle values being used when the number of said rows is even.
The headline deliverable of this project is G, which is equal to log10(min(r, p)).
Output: 0.48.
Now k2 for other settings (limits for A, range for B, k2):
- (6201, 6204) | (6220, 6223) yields 6264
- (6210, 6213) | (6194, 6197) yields 5428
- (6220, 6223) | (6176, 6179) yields 4526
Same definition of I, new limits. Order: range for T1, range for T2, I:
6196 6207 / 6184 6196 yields 2.80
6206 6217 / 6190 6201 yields 2.70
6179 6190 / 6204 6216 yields 2.85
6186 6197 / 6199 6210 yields 2.75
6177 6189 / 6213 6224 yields 2.85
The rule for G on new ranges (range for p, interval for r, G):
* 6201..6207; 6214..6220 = 0.22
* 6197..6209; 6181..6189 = 0.39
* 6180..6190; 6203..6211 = 0.34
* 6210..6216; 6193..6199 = 0.50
